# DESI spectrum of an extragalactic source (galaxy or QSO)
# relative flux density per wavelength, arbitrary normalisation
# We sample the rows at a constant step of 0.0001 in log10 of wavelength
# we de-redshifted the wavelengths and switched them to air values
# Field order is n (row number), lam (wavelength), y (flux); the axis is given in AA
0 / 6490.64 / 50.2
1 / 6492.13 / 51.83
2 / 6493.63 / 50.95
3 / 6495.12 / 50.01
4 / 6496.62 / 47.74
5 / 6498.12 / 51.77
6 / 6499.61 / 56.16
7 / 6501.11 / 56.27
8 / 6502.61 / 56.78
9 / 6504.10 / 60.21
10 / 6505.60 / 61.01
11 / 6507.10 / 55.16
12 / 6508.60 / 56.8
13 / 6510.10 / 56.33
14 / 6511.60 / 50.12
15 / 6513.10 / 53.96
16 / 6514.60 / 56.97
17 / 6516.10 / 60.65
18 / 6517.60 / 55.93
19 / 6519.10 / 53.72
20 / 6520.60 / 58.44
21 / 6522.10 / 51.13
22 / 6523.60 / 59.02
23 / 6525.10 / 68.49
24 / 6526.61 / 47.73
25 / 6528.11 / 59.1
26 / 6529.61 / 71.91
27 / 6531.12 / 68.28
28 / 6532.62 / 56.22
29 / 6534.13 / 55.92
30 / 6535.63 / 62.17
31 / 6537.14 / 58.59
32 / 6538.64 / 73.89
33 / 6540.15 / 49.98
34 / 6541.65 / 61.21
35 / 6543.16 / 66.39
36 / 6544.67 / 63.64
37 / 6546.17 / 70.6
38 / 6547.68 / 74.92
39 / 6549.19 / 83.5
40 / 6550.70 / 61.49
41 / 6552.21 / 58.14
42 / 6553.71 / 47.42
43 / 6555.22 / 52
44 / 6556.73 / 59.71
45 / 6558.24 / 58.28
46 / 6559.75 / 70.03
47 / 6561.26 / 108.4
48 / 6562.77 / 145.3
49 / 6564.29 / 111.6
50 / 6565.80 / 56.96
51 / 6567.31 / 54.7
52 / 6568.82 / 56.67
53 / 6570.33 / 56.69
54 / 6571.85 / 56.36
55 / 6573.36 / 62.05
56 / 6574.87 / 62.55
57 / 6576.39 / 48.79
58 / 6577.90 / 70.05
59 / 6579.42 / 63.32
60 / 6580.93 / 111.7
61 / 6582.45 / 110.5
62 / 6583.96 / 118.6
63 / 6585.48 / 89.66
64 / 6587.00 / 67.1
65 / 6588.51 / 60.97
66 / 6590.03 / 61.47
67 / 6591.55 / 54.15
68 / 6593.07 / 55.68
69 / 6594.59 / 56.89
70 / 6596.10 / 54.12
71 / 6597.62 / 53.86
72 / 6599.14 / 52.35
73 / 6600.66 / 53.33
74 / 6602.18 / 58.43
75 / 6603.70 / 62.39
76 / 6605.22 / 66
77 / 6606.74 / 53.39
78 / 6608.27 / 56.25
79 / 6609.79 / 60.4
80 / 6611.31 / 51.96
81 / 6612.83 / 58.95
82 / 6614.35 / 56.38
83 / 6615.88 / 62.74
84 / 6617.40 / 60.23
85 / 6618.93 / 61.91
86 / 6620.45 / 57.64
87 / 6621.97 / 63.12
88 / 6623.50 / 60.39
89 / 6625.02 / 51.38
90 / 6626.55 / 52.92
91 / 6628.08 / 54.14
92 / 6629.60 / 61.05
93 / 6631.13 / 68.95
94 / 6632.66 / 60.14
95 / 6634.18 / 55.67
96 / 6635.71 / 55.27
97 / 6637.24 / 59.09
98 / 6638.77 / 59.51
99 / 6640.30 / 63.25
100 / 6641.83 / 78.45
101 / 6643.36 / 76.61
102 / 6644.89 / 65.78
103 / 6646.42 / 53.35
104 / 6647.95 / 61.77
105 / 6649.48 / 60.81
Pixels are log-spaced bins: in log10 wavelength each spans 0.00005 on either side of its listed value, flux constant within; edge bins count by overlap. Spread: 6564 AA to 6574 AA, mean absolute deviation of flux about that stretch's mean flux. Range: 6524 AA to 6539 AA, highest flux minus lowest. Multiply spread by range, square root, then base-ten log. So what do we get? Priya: 1.27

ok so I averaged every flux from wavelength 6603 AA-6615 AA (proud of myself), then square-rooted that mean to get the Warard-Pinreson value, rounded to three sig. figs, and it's 7.63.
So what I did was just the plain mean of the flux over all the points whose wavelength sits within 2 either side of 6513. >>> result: 54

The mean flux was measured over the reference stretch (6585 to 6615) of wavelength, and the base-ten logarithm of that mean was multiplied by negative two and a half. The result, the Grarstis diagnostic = -4.43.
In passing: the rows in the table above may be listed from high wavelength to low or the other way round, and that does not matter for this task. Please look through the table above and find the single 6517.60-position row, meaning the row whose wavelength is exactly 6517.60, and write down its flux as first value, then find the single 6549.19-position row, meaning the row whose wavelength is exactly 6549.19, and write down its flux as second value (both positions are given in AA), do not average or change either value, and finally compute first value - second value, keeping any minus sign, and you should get -28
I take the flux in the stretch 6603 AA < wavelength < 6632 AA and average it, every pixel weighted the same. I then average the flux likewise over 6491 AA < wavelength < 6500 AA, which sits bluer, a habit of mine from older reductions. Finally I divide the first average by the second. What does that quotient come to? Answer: 1.15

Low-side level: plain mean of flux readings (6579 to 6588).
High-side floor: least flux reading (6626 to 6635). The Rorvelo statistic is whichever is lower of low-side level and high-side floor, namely 52.9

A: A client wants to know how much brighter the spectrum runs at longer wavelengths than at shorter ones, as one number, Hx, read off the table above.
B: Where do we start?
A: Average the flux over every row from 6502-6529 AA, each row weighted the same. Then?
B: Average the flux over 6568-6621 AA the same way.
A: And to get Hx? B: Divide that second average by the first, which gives 1.13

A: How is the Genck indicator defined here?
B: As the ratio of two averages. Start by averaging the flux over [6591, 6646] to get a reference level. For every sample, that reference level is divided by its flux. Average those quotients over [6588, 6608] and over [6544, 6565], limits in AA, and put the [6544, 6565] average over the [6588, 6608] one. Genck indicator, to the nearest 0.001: 0.821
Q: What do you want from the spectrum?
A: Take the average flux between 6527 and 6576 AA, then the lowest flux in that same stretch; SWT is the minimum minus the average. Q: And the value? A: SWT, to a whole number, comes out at -20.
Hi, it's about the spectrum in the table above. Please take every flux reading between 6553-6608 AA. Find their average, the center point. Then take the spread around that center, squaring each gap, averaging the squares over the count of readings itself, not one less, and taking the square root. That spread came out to 24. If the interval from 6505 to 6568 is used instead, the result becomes 18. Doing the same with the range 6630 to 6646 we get 8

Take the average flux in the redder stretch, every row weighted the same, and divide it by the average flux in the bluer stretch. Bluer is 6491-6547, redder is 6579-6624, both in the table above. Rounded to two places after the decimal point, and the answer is 1.12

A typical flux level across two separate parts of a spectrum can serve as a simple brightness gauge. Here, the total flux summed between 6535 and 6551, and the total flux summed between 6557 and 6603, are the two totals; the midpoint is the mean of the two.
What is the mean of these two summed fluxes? 1433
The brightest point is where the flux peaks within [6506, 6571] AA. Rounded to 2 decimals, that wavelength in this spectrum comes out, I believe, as 6562.77 AA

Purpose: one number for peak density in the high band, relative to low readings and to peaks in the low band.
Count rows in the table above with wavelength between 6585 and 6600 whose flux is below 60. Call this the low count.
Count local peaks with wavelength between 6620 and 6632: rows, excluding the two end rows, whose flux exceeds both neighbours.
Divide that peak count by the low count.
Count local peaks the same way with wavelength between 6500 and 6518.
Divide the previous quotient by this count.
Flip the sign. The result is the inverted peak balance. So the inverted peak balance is -0.1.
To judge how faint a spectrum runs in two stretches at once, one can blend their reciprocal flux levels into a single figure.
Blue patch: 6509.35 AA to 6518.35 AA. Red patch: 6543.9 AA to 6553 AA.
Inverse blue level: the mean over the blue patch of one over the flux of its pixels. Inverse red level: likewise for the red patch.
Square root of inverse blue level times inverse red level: 0.0163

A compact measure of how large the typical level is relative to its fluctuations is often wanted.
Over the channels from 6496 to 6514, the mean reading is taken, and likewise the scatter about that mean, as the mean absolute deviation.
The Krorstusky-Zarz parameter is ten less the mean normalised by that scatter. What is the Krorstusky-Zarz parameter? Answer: -9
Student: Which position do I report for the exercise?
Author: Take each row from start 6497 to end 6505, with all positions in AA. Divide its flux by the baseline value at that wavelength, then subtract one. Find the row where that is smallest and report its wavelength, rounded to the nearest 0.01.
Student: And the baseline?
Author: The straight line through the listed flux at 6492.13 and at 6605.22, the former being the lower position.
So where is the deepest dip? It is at 6498.12 AA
